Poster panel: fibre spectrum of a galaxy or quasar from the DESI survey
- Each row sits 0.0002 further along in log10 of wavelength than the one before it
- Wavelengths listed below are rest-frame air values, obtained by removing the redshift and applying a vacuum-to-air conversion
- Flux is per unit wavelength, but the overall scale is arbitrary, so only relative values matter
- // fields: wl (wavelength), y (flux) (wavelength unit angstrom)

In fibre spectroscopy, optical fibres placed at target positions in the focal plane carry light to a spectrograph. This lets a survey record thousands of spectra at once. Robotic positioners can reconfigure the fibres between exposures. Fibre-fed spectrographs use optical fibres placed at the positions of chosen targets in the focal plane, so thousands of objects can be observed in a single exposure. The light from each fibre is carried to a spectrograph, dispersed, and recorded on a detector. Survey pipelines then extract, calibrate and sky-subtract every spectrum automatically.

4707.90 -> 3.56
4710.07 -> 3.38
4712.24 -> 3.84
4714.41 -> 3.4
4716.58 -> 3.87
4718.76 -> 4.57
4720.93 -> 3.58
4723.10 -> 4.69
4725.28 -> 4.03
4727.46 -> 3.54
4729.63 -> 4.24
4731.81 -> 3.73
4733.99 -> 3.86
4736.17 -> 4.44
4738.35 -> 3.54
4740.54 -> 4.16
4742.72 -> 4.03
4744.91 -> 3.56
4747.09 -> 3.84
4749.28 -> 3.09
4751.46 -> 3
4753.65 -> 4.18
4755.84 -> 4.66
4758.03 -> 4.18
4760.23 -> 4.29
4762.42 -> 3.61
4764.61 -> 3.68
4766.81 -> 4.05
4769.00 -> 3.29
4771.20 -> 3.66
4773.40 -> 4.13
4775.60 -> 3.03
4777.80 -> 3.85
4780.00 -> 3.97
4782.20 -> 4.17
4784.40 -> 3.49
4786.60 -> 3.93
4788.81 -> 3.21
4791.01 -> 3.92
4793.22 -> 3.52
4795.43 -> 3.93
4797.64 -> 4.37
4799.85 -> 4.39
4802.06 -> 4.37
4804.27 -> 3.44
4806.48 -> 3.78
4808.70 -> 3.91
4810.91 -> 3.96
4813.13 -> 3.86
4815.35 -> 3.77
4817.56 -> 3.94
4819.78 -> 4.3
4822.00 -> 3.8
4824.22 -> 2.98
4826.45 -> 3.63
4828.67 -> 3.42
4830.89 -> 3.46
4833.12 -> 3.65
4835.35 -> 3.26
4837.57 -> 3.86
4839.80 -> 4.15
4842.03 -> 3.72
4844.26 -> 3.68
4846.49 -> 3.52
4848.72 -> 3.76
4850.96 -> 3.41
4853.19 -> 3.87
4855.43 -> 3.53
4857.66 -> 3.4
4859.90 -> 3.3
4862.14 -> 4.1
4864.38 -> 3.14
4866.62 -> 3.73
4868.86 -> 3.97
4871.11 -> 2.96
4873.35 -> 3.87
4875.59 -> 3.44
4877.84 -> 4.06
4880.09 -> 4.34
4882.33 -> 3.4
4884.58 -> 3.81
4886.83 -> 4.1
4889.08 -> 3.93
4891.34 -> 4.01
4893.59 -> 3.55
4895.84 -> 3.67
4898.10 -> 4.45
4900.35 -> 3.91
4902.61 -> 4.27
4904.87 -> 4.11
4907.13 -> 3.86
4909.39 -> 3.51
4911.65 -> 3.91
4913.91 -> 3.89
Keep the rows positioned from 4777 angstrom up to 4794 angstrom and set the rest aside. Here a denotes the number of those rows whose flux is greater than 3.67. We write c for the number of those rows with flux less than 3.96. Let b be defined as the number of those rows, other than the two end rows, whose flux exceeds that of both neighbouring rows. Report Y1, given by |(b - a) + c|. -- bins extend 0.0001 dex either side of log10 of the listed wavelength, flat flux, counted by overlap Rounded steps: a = 5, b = 3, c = 6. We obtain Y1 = 4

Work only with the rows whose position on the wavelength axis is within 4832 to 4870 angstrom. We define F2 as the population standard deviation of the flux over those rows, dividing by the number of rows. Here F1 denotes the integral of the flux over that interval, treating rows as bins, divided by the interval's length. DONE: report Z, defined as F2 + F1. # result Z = 3.93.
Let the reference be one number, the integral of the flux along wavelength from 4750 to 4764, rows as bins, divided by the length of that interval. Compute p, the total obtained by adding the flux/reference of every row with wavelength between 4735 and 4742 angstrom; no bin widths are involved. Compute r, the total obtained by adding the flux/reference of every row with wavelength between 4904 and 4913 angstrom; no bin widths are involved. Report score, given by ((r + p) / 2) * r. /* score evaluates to 14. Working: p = 3.1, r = 3.9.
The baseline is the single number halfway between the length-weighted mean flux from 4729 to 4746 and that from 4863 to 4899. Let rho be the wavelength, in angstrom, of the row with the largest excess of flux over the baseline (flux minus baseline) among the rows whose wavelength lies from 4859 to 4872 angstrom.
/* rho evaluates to 4862.14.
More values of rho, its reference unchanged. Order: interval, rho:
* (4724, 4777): 4755.84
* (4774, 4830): 4799.85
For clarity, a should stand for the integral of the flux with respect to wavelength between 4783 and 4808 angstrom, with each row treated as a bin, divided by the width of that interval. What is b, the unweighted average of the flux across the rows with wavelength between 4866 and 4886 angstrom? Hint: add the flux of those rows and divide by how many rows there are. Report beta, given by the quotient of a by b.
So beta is 1.03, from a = 3.86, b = 3.73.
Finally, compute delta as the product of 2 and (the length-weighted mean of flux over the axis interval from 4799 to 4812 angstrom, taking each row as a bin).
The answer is 7.9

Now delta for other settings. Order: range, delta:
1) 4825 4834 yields 7.0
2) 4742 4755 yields 7.3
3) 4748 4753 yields 6.4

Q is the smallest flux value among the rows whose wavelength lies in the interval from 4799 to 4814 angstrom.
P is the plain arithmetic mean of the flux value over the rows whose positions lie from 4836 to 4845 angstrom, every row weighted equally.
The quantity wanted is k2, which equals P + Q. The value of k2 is 7.29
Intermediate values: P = 3.9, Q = 3.44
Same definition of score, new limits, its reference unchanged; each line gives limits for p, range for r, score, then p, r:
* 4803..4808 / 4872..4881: 12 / 1.8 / 4.0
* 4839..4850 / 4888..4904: 41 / 4.8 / 7.0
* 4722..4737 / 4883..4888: 9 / 7.2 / 2.0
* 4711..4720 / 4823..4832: 13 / 4.0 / 3.4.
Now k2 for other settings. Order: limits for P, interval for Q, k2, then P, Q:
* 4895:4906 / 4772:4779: 7.11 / 4.1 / 3.03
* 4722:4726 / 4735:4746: 7.90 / 4.4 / 3.54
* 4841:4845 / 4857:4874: 6.66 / 3.7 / 2.96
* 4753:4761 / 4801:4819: 7.77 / 4.3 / 3.44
